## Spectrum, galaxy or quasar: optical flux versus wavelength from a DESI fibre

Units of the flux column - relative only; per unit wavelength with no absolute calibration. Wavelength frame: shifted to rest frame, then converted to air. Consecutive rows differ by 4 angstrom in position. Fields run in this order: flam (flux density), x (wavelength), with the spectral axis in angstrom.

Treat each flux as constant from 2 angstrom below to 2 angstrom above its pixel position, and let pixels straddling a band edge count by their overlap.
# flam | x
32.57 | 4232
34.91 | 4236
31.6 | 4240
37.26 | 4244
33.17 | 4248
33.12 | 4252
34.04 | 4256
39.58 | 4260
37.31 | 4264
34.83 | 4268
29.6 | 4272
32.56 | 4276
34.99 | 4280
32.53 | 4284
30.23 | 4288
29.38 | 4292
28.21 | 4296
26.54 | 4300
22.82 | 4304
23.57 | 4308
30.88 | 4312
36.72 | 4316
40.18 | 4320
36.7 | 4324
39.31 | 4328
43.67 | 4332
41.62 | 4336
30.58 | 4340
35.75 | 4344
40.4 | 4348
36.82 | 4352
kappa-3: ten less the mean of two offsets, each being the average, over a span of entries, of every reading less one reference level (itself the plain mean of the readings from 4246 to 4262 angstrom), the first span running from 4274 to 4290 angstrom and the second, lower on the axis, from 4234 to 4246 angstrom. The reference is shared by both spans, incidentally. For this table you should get 11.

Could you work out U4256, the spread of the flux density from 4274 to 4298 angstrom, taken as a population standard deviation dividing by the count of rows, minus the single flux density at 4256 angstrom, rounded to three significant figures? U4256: -31.8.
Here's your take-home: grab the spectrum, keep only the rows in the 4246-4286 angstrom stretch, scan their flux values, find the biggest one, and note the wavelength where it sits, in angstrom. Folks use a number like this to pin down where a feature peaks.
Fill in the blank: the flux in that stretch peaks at 4260 angstrom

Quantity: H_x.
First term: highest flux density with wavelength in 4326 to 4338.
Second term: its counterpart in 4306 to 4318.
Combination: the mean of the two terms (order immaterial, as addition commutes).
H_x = 40.2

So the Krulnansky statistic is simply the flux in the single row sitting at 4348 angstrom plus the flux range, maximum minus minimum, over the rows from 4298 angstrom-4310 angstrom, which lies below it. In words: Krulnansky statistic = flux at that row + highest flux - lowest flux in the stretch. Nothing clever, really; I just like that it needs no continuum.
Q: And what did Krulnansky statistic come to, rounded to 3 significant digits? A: 44.1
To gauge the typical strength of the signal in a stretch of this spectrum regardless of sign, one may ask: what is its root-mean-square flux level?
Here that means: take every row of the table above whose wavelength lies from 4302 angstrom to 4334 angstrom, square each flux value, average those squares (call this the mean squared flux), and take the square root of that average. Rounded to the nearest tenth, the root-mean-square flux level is 35.0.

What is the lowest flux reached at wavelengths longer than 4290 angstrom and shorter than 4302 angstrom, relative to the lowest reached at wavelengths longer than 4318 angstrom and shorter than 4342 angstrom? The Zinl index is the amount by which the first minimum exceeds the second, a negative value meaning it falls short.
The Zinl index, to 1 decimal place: -4.0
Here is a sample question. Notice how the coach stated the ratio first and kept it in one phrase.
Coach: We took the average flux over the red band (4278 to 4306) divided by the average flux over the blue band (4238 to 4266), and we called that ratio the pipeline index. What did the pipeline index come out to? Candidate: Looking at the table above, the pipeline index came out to 0.83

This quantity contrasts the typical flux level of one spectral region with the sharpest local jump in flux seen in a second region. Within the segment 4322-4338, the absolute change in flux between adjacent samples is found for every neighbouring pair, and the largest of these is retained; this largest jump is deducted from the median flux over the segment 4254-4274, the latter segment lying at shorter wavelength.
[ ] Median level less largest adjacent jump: 30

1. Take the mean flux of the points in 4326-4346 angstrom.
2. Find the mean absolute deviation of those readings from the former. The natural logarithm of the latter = 1.4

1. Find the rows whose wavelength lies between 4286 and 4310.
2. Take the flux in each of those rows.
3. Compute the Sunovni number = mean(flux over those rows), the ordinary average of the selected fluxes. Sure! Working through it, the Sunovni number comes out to 27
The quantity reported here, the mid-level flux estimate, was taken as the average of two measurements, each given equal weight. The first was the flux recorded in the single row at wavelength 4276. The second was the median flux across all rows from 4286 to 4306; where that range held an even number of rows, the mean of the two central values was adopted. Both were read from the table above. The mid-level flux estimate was 30.4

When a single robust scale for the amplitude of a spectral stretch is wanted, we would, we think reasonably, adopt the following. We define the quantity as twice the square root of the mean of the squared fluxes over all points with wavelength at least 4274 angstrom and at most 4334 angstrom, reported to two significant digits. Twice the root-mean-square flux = 66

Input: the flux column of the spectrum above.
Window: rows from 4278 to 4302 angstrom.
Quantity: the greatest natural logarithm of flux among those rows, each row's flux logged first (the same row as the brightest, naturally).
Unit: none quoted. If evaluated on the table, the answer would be 3.56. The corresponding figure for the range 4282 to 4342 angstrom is 3.78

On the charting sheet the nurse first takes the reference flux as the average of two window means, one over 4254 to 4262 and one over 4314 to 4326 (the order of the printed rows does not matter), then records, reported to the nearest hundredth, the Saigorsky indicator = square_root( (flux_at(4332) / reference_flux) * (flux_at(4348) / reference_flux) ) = 1.12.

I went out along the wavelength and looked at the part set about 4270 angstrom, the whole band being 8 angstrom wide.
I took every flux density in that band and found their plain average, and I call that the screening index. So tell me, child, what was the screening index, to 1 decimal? 32.2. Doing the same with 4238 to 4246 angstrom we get 34.4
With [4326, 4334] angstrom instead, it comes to 41.5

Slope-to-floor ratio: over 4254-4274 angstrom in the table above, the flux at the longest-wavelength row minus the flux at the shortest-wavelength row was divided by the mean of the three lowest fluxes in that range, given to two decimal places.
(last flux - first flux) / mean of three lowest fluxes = -0.14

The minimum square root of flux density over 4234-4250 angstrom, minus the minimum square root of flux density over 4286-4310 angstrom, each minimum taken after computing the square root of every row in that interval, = 0.84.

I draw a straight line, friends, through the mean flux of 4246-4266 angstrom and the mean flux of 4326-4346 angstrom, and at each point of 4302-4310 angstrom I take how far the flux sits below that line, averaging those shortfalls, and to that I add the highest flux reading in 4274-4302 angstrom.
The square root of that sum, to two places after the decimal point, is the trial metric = 7.00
